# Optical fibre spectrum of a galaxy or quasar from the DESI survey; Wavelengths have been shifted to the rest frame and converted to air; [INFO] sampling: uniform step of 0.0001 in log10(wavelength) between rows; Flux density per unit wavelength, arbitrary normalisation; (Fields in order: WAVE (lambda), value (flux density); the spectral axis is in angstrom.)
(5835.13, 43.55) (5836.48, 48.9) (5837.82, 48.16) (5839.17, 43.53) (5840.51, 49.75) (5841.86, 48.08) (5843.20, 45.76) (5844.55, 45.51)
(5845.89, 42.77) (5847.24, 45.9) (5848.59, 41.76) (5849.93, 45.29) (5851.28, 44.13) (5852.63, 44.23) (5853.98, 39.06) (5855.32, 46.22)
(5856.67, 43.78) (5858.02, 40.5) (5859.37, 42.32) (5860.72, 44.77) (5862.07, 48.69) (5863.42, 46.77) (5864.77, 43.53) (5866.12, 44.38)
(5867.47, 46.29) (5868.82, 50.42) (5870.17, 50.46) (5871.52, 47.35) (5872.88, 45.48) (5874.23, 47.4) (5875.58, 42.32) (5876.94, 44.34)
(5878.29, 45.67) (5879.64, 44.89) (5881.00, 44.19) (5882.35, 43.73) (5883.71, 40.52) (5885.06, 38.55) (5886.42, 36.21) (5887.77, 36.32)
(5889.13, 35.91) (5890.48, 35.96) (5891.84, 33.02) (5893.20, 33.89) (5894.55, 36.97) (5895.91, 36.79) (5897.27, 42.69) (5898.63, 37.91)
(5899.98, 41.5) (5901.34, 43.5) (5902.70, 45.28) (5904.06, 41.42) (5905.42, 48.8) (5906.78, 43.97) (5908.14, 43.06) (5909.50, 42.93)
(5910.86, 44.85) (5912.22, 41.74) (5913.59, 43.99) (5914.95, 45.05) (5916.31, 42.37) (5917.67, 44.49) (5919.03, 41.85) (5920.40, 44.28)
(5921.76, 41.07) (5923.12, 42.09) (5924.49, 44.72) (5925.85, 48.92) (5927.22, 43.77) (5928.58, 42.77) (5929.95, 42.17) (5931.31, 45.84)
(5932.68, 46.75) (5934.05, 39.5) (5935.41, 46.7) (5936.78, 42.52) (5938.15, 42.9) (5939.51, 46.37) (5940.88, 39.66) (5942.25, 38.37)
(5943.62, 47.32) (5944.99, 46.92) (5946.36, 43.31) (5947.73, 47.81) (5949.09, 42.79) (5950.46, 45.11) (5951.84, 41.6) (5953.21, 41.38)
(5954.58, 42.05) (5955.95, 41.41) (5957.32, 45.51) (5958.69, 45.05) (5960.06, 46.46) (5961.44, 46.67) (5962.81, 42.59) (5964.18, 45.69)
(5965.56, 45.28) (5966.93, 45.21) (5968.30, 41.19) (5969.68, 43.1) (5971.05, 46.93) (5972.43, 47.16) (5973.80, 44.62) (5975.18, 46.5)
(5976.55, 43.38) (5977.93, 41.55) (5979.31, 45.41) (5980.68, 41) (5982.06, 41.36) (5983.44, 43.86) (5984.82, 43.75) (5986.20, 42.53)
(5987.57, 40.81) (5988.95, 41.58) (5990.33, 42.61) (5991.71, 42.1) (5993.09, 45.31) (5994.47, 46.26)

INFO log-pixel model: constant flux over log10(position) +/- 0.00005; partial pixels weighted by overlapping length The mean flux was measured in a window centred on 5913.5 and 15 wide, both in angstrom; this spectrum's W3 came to 43.5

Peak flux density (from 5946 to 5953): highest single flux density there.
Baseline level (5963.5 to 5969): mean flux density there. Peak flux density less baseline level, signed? 3.5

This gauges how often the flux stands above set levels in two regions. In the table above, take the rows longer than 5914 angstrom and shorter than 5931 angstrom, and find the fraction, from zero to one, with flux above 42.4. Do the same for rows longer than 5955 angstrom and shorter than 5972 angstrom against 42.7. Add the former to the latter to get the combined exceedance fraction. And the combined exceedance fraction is 1.33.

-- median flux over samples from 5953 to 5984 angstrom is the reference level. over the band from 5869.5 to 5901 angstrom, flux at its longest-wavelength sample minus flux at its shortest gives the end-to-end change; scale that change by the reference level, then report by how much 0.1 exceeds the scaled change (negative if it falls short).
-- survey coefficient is 0.30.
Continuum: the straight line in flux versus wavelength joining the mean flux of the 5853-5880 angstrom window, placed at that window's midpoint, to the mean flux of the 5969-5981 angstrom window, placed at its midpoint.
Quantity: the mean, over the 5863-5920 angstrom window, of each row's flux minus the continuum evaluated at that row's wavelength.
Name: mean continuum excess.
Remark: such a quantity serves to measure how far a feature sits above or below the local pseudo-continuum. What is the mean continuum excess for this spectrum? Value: -2.5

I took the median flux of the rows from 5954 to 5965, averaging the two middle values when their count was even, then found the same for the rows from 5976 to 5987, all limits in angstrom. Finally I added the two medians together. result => 88.2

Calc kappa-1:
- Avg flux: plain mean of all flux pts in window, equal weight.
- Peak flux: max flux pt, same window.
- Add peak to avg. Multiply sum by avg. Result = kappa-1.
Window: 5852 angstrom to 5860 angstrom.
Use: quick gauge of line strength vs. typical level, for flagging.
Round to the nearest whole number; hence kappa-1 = 3795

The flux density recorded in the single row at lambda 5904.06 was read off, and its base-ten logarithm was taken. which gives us 1.62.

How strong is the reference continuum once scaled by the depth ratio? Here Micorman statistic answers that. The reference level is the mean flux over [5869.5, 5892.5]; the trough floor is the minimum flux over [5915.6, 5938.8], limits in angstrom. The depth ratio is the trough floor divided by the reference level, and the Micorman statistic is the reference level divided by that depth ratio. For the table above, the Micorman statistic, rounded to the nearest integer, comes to 44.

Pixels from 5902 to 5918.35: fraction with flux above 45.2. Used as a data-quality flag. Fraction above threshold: 0.17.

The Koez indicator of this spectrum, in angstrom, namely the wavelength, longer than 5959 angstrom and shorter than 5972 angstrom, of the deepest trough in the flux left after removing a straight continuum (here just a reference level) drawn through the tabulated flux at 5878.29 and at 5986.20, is 5968.30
